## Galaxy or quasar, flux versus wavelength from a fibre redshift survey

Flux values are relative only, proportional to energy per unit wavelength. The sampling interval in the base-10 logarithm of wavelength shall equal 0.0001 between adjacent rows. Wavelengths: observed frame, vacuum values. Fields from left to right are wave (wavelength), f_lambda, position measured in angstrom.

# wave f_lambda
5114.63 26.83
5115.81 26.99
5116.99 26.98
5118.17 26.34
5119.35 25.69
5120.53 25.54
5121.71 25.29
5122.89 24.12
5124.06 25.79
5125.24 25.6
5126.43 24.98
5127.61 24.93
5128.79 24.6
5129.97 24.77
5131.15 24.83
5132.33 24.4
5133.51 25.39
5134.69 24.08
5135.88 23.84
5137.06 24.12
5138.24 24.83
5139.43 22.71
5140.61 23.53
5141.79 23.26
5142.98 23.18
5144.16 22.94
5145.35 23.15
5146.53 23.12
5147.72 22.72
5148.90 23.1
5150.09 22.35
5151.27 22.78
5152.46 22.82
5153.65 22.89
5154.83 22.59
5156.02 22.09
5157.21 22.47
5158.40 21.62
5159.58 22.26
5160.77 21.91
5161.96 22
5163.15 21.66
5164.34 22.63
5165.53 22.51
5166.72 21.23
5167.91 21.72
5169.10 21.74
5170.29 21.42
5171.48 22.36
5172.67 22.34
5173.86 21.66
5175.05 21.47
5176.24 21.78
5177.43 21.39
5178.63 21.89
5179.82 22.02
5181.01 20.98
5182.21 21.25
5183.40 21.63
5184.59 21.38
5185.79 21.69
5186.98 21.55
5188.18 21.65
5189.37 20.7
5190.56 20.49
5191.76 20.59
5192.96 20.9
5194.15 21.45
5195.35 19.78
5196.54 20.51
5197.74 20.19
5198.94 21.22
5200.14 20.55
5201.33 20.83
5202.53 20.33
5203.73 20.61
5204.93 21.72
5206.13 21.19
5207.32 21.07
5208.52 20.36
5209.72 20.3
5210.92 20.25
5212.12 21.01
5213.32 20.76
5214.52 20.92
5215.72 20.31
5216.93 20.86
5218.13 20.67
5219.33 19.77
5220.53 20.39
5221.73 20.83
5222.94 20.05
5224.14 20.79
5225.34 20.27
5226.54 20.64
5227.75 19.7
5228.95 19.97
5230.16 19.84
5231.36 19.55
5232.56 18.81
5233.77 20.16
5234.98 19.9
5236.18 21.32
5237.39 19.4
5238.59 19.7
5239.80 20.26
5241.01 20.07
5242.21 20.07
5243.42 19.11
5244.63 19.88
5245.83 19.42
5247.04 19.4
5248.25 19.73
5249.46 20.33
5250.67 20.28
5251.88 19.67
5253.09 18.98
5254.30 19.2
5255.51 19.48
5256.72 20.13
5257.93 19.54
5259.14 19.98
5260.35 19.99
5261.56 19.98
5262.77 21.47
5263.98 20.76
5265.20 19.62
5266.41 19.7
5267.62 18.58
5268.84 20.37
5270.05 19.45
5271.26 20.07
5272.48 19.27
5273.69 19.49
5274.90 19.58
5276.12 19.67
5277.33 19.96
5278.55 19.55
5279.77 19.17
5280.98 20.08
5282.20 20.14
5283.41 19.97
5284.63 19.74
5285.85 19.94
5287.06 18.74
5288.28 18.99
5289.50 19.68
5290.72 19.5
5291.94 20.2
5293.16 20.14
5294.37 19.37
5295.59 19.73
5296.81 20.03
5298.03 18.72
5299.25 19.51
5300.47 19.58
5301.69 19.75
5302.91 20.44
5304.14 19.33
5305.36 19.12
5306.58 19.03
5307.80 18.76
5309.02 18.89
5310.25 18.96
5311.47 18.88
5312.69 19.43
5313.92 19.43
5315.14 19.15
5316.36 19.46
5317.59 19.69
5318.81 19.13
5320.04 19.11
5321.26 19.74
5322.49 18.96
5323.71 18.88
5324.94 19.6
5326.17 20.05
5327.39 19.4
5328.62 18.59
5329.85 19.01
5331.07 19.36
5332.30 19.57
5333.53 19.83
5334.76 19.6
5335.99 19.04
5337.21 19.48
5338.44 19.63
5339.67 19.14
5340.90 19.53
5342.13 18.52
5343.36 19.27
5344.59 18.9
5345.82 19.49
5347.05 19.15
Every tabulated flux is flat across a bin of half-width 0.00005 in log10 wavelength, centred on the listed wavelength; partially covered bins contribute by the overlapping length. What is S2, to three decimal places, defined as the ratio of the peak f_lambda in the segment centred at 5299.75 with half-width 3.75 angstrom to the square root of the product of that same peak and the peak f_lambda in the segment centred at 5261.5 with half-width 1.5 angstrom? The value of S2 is 0.976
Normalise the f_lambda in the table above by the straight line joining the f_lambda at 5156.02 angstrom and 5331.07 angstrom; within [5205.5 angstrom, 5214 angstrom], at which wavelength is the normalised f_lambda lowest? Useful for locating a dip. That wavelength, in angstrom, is 5210.92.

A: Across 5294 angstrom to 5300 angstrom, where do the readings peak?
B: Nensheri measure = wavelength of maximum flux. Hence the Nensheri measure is 5296.81 angstrom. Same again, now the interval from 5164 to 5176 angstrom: 5164.34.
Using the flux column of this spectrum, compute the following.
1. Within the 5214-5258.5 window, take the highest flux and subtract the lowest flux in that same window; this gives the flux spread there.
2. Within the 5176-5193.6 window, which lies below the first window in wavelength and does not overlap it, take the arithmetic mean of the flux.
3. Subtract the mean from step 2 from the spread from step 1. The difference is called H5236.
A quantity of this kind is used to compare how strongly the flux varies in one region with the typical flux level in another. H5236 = -19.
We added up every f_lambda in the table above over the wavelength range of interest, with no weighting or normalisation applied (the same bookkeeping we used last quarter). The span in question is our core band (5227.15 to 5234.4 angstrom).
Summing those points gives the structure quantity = 118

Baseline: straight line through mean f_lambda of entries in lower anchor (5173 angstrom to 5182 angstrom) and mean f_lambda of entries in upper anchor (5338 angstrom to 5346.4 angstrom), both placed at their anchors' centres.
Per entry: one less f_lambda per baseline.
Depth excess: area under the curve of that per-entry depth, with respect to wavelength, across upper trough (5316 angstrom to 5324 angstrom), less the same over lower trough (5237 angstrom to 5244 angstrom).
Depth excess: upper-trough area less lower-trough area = -0.21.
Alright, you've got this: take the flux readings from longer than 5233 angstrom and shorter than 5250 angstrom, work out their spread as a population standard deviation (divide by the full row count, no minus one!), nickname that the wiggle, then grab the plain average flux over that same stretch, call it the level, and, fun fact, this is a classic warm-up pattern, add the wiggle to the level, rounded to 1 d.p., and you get 20.4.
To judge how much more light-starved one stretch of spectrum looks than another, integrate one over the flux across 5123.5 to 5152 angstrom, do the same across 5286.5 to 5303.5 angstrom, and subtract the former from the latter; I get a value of -0.32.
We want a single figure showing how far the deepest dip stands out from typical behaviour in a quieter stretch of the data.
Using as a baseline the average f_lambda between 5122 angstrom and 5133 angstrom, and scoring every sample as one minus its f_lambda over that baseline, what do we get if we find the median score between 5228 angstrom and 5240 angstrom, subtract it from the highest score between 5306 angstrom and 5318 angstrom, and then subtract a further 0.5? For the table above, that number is -0.46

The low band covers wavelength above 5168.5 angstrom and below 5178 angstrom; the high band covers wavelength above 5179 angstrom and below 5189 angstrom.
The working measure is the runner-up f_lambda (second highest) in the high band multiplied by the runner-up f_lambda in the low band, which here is 485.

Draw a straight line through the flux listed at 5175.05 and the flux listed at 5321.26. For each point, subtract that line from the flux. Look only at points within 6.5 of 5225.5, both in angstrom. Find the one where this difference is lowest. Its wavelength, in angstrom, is 5231.36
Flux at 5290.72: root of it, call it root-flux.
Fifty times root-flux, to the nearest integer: 221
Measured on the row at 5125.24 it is 253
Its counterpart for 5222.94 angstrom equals 224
